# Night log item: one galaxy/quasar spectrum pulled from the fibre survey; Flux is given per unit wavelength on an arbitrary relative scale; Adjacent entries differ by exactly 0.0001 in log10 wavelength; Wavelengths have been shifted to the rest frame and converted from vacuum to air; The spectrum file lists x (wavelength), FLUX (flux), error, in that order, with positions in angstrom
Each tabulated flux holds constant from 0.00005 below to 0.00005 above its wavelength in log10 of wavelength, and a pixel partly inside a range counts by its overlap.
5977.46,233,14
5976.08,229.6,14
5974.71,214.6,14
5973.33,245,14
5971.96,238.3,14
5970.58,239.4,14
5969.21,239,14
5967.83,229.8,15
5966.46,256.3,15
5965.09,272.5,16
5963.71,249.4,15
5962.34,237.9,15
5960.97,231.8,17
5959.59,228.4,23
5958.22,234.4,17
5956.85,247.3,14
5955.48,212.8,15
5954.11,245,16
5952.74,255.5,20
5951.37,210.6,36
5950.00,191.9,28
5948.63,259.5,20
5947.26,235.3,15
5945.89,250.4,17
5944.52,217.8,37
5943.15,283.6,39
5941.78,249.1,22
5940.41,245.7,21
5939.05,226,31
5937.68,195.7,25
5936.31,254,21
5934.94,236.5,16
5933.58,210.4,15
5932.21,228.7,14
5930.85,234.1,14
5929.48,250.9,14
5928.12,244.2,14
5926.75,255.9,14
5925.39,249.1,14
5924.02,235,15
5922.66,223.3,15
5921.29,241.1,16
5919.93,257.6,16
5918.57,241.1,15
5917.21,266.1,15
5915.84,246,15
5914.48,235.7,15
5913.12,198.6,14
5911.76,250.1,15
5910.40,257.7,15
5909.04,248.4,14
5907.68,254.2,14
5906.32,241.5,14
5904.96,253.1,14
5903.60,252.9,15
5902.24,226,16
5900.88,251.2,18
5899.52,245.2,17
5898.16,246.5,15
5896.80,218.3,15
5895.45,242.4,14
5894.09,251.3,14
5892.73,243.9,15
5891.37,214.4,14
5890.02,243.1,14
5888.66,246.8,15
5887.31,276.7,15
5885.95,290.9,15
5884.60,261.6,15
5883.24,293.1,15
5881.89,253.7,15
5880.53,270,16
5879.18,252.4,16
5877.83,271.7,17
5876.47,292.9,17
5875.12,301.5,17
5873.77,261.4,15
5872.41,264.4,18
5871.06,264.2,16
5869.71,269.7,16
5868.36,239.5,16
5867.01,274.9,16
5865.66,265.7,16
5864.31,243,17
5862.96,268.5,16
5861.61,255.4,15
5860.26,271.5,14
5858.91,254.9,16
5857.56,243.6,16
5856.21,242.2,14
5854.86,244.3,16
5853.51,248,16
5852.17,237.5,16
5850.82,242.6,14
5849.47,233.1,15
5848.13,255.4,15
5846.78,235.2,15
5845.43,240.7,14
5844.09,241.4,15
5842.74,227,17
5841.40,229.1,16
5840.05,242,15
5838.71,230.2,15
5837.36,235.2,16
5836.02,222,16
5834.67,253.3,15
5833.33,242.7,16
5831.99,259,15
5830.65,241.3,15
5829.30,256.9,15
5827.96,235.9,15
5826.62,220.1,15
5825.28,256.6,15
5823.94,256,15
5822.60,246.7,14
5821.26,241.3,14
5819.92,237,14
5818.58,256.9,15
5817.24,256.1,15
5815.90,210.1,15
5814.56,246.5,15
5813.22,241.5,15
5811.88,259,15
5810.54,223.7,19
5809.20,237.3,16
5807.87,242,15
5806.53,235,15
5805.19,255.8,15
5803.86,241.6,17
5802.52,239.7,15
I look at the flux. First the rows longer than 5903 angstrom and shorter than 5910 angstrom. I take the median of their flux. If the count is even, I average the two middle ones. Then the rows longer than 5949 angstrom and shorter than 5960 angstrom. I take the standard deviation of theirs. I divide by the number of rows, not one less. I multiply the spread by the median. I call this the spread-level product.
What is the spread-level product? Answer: 5133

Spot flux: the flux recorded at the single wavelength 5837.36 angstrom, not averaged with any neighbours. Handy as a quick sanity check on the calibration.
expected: 235.2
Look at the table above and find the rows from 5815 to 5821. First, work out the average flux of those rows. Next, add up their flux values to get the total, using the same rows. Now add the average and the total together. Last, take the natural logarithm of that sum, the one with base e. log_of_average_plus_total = 7.09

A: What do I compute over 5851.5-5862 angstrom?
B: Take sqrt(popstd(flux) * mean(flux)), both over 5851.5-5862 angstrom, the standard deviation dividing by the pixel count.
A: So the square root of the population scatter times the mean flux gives 50.1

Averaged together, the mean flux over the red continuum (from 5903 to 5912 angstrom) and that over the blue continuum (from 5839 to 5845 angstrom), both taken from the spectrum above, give 243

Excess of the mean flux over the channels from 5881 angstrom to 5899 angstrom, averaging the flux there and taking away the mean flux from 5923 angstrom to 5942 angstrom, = 16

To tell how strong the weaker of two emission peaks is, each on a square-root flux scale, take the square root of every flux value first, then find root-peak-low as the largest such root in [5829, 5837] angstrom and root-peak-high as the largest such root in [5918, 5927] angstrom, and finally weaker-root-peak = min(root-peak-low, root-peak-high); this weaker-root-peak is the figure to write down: 16.0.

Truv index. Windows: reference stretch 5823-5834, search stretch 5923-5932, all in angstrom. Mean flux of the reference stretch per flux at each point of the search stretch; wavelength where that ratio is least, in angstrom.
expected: 5926.75 angstrom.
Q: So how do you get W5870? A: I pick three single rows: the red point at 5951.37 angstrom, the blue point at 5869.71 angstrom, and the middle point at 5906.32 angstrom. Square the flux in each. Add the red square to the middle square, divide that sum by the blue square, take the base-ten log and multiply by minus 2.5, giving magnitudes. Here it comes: -0.4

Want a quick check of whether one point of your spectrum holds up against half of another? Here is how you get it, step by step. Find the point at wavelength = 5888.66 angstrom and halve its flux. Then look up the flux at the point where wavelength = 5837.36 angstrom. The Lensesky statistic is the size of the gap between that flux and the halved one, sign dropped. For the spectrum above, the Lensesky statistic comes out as 112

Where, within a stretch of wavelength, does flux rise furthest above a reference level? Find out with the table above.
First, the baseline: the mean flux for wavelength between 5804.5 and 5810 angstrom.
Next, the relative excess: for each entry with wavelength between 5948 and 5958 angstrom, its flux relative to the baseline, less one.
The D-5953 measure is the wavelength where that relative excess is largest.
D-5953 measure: 5948.63 angstrom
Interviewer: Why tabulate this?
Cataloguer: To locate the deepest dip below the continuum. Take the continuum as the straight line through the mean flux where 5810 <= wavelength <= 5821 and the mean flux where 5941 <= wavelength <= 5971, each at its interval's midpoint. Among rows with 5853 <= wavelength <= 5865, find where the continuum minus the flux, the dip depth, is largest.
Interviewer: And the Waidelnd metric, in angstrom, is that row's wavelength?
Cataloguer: 5856.21 angstrom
